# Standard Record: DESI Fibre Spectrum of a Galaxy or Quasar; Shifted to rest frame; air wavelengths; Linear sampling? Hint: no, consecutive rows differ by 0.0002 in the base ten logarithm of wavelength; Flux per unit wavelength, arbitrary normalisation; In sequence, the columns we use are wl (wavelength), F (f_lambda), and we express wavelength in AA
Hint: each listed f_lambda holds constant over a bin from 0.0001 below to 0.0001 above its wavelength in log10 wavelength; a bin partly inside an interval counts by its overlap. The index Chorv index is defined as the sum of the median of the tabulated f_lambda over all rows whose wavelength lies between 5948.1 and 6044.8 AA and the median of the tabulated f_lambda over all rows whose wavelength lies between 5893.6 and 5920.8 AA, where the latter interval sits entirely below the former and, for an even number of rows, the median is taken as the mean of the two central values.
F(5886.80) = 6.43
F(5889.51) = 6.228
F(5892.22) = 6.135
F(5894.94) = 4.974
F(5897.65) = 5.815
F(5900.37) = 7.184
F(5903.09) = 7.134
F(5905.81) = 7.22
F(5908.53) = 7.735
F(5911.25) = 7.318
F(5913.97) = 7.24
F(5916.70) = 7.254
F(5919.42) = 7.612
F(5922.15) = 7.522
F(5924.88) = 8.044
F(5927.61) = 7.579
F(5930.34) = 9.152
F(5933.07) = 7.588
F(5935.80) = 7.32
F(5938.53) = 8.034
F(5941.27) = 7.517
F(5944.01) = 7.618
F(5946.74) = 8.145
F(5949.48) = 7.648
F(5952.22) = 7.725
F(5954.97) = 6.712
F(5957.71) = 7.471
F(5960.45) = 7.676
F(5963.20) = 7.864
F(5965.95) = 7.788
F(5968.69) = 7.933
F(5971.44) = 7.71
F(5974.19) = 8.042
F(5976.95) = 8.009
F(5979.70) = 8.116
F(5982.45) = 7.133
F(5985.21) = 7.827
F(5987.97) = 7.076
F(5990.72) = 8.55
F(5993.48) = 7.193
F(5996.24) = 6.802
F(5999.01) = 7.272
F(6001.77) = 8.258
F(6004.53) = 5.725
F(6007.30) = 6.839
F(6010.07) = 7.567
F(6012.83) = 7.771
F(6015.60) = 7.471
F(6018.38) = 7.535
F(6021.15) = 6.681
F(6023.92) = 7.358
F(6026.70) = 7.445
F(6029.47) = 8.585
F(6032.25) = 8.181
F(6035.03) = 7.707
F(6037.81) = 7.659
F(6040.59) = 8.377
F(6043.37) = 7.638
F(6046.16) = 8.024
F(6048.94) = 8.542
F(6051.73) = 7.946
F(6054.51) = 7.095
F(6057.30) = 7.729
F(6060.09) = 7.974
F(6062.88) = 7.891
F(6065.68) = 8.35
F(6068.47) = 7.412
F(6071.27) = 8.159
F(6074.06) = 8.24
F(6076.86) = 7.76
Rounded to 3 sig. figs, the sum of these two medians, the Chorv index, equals 14.9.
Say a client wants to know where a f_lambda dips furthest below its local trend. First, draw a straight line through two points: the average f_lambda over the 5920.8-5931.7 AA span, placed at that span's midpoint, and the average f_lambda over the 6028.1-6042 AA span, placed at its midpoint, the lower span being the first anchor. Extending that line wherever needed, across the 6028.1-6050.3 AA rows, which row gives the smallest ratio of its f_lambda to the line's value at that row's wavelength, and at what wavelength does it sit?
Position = 6043.37 AA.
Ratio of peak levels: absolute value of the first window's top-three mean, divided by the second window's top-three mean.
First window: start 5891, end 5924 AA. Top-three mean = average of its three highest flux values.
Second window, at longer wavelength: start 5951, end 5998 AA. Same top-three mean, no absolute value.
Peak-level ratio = 0.93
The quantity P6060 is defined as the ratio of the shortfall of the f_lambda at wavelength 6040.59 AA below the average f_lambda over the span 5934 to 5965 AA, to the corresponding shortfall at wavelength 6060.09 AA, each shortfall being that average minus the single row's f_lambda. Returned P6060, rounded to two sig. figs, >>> 2.1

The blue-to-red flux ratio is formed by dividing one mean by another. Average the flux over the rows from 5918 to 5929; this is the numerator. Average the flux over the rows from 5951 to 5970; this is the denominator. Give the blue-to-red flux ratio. 1.01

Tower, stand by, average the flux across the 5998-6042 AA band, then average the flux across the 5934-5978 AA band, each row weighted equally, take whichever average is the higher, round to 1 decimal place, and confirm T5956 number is 7.7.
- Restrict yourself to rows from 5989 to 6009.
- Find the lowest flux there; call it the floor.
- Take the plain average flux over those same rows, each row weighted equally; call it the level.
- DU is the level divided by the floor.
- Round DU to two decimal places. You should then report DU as 1.26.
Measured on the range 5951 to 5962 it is 1.10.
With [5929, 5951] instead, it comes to 1.08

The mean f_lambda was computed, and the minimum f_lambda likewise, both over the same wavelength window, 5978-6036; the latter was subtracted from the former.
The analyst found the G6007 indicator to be 1.76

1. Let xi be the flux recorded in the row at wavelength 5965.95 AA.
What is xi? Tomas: 7.788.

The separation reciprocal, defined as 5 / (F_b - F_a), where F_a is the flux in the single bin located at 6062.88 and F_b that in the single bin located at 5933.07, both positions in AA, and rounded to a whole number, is -17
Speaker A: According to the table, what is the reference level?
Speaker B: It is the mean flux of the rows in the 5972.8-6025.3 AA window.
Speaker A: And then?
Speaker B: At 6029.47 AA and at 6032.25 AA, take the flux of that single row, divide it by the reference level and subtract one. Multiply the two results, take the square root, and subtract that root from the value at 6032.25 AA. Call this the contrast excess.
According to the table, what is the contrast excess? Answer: -0.02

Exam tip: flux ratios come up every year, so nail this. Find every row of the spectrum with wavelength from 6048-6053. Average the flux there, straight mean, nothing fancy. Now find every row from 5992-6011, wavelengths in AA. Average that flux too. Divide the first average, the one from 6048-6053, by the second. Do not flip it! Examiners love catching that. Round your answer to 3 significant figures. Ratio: 1.16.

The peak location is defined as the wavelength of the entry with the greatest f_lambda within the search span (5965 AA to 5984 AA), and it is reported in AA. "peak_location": 5979.70 AA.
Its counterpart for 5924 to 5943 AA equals 5930.34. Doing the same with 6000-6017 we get 6001.77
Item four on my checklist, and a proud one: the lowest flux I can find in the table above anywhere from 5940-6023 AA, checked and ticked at 5.725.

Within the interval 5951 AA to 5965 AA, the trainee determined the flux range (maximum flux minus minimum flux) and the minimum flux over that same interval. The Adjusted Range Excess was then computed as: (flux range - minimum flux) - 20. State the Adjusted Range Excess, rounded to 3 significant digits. -25.6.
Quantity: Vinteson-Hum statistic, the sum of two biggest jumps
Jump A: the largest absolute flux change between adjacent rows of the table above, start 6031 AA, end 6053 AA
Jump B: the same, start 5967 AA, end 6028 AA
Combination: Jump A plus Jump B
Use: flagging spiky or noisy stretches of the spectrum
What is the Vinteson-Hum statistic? 3.27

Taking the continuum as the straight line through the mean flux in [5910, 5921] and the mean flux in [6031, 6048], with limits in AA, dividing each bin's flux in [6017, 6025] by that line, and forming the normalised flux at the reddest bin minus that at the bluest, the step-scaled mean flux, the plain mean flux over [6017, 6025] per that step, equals -280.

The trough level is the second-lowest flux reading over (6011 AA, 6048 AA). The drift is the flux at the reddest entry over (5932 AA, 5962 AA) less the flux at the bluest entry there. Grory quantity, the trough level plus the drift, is 7.4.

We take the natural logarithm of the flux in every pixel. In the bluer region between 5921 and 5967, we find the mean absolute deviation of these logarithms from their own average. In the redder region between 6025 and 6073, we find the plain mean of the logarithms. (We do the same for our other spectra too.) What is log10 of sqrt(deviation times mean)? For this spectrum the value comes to -0.54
